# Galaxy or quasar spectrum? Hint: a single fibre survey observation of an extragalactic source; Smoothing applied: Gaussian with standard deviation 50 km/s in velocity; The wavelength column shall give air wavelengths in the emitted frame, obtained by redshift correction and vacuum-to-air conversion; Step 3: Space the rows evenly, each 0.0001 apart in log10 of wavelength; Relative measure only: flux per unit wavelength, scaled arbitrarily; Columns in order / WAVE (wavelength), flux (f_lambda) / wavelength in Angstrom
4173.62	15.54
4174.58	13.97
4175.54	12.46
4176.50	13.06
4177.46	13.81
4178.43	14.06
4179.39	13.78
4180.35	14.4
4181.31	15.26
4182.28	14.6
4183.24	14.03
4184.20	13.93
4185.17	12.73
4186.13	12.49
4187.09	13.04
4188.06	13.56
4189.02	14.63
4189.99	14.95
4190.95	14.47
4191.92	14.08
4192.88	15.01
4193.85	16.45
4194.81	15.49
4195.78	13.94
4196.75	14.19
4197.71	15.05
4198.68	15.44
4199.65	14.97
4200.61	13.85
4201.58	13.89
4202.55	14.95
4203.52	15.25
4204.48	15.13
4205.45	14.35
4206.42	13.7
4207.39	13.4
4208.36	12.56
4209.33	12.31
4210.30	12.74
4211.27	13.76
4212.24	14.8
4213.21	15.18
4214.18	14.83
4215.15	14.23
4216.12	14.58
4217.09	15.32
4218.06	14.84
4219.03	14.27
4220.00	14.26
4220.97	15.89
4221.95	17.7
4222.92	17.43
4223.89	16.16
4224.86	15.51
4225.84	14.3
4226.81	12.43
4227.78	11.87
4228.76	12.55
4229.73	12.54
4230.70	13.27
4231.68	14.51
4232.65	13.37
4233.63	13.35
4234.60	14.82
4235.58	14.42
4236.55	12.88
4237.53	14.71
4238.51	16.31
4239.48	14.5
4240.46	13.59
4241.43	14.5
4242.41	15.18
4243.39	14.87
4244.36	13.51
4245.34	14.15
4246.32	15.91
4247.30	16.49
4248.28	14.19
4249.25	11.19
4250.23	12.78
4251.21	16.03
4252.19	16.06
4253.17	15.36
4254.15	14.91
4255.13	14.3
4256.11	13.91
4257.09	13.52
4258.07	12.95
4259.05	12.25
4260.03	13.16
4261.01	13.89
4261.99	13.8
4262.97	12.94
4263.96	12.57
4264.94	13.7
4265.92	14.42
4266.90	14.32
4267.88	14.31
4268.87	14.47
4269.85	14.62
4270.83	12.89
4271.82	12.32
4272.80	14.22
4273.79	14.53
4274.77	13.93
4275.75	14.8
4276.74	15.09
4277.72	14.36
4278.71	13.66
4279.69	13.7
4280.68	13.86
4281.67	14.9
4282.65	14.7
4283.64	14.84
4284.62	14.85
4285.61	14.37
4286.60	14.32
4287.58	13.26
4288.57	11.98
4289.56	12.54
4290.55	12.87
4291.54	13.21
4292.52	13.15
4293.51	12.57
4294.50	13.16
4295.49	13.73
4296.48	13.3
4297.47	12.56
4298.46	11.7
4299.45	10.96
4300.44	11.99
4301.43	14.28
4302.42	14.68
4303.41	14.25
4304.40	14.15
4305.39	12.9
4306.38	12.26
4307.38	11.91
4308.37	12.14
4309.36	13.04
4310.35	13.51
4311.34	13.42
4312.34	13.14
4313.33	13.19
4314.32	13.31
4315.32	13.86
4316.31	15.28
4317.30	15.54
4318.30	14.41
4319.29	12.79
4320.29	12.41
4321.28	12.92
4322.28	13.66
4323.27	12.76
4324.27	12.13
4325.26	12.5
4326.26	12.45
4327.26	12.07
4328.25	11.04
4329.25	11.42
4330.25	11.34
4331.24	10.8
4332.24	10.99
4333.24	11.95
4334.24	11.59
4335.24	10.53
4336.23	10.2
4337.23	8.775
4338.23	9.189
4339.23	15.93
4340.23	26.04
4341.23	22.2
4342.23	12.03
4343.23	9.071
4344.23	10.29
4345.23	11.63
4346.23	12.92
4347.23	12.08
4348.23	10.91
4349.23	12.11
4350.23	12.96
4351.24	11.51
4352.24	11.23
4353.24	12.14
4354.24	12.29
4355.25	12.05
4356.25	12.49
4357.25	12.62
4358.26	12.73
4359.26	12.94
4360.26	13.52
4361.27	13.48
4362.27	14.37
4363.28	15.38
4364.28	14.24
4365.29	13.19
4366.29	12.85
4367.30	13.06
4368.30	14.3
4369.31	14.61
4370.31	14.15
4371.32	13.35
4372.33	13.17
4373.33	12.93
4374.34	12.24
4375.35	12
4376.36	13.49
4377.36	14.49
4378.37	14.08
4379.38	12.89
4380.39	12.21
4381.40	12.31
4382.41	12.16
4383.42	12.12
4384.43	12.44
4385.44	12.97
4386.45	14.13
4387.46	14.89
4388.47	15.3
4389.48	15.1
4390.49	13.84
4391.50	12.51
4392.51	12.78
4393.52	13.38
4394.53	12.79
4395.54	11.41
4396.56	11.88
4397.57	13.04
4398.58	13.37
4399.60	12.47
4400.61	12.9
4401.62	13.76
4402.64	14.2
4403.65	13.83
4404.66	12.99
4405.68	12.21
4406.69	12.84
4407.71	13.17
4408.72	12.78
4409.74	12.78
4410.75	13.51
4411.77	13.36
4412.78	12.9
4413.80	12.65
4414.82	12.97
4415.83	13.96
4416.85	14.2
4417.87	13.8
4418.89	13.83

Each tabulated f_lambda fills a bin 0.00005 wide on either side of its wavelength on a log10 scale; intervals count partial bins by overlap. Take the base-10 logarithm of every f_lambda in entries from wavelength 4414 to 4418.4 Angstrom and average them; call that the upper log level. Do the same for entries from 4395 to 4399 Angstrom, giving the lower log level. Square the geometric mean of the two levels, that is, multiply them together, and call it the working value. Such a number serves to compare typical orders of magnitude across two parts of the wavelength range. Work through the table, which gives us 1.24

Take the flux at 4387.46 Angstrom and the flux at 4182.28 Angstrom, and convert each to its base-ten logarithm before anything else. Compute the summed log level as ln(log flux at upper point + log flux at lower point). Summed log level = 0.849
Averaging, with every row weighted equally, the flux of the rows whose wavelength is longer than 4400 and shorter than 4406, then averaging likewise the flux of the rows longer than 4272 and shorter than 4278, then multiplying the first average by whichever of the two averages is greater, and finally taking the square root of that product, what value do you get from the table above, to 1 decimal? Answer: 13.9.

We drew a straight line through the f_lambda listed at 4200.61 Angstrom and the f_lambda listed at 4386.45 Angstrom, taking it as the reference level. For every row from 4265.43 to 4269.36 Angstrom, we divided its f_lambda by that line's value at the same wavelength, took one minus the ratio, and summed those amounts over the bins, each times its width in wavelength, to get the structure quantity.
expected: -0.12 Angstrom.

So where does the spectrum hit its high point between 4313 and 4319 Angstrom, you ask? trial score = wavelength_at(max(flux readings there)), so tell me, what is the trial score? 4317.30 Angstrom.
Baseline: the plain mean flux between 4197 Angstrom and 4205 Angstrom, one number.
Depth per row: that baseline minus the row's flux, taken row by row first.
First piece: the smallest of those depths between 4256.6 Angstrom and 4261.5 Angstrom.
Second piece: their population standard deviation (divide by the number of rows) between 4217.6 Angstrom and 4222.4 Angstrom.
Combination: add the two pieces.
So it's 2.2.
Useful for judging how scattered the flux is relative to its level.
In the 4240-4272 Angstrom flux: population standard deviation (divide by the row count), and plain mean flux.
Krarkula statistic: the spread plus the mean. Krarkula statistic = 15.2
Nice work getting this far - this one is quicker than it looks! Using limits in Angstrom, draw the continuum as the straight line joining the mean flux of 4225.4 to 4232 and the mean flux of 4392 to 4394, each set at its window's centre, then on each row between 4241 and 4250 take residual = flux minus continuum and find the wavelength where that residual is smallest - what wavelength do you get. 4249.25 Angstrom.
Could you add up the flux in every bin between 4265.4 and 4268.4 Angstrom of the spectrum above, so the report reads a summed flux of 43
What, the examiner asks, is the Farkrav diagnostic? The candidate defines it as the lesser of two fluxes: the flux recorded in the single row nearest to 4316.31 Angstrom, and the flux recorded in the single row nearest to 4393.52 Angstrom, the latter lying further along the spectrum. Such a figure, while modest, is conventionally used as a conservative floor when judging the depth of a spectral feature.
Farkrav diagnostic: 13.4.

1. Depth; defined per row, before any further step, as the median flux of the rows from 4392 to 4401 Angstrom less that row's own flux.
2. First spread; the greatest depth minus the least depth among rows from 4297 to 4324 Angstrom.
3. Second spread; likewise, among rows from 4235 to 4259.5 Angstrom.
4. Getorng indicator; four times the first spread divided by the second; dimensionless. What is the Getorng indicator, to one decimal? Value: 3.5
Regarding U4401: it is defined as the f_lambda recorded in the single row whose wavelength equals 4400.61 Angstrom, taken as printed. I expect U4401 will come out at 12.9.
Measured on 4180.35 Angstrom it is 14.4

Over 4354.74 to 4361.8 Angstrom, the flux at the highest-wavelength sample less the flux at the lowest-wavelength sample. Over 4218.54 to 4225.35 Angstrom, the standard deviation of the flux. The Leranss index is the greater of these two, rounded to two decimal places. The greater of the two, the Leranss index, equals 1.43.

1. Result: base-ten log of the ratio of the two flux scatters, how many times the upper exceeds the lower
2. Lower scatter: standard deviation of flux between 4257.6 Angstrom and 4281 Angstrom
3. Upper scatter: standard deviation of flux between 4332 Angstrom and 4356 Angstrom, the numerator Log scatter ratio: 0.7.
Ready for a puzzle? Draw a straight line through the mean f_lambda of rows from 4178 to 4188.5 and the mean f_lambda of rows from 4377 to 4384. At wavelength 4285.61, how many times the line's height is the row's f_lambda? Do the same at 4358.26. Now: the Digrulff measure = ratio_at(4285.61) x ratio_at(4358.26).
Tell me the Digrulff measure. 1.06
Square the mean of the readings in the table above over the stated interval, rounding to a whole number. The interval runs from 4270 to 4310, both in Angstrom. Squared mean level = 181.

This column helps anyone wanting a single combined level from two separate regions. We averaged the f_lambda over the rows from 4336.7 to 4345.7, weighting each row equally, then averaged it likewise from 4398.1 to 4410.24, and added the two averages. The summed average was 27.0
